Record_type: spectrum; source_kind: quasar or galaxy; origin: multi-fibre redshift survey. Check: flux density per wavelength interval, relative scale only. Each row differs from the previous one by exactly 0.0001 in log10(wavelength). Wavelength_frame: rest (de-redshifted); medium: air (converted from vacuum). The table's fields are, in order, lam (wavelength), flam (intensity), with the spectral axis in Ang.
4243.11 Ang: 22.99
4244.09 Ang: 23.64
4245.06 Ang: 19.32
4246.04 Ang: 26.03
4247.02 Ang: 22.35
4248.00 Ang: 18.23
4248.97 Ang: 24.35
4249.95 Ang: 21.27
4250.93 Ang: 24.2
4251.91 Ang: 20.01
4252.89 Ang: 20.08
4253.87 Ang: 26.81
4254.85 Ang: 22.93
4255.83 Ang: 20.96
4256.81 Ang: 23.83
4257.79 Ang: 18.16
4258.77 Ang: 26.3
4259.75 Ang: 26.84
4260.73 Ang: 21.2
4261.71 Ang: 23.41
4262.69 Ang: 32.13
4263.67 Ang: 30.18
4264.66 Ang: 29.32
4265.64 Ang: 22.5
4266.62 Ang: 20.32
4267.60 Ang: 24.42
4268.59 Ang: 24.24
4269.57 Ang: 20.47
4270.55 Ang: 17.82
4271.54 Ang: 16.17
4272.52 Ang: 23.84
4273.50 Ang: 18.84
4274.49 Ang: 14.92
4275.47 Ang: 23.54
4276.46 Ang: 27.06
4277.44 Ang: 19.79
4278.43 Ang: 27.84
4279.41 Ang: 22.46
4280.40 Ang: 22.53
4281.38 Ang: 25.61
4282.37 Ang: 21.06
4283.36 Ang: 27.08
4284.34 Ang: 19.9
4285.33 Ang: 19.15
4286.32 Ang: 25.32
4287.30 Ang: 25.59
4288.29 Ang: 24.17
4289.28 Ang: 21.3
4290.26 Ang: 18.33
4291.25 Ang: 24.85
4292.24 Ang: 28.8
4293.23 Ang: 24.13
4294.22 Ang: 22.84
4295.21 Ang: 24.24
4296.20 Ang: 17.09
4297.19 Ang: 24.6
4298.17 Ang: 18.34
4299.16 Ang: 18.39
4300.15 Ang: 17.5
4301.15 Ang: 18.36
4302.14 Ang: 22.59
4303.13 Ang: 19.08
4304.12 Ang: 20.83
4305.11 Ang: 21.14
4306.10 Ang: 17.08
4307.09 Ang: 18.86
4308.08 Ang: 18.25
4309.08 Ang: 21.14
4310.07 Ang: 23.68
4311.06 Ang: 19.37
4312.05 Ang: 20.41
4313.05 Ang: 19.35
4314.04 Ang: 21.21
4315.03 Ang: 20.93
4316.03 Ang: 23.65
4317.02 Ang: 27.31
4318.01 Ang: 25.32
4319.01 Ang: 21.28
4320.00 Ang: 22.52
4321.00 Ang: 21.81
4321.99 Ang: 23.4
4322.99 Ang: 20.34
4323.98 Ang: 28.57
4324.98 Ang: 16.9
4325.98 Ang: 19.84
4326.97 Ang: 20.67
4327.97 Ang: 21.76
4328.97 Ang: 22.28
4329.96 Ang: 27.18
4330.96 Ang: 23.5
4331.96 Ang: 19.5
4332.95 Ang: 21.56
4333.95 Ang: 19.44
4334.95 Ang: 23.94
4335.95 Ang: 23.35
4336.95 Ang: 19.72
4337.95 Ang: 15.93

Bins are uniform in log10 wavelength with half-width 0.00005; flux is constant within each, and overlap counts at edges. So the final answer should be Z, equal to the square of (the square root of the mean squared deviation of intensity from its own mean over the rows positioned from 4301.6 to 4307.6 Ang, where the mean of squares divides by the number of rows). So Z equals 3.2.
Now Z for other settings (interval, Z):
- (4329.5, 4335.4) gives 7.4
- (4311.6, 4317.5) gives 7.0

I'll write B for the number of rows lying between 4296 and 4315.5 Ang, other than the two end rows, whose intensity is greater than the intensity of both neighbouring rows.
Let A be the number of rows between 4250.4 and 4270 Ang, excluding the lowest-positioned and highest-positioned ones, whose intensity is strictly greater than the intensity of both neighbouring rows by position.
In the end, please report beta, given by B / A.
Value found 1.6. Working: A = 5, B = 8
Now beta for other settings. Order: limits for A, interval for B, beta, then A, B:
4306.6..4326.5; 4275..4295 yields 0.9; 7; 6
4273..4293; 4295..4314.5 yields 1.4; 5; 7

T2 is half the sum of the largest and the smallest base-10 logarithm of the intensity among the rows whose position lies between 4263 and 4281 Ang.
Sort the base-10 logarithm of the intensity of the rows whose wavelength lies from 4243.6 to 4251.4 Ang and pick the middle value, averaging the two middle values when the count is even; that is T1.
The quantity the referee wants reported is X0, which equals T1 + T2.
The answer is 2.688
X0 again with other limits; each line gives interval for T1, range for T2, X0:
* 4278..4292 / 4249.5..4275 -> 2.708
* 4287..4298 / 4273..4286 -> 2.692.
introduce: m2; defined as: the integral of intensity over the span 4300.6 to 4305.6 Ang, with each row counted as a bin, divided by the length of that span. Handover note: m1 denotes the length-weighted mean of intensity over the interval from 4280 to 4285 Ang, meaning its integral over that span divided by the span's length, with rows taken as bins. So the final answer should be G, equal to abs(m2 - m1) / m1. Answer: 0.12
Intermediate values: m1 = 23.1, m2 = 20.3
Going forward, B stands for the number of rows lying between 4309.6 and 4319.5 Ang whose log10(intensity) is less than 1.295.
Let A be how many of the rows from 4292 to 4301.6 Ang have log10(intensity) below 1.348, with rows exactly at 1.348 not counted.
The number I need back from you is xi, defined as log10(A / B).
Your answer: 0.40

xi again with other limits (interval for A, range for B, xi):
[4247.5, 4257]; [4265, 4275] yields 0.10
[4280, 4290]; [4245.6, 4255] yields 0.60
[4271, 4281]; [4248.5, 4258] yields 0.60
